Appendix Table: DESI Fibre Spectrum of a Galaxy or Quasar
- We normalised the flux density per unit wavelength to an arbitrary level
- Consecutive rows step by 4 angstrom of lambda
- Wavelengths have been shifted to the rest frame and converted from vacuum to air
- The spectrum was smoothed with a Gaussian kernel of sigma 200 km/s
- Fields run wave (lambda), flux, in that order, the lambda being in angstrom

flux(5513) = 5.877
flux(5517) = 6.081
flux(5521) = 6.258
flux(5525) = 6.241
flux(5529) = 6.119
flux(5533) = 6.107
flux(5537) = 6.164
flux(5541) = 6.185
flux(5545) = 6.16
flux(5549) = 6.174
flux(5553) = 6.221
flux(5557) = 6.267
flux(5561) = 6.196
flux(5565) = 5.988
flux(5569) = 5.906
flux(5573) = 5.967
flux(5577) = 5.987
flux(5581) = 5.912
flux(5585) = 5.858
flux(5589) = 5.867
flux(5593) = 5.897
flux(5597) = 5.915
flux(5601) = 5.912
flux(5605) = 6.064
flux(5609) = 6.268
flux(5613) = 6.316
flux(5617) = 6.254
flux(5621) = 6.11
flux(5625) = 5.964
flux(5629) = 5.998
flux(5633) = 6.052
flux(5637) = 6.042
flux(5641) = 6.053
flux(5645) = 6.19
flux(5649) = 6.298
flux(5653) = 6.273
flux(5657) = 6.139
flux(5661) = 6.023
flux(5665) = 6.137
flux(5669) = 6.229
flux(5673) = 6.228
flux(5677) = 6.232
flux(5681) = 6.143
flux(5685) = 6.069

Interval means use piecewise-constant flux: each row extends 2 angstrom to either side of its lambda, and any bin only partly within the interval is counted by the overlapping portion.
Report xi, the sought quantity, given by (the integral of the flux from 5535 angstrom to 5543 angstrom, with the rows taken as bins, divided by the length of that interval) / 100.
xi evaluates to 0.0617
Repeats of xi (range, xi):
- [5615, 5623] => 0.0618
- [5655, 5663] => 0.0608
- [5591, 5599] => 0.0591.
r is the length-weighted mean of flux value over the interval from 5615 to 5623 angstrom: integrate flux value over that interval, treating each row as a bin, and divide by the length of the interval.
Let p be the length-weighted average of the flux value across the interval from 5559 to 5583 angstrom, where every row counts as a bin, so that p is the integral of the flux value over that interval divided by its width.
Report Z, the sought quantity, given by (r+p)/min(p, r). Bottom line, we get 2.03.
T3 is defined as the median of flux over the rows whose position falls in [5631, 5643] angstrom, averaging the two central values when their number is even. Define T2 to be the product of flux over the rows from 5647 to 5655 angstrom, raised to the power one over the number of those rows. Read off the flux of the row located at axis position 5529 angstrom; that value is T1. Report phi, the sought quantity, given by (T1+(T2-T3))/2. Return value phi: 3.18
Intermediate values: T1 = 6.119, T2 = 6.29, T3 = 6.05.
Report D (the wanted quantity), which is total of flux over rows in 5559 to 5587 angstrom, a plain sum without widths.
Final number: 42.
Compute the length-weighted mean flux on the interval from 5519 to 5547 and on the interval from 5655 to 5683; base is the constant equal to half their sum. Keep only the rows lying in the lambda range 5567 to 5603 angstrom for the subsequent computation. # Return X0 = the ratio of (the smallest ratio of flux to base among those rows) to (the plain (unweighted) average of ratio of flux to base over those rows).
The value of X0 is 0.991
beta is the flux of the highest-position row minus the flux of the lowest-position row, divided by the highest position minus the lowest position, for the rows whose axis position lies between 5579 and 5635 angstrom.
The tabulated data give 0.0027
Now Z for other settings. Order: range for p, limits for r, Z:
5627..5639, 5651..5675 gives 2.02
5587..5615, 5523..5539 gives 2.02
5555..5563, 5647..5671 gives 2.01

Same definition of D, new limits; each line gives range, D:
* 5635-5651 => 25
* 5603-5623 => 31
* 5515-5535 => 31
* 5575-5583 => 12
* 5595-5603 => 12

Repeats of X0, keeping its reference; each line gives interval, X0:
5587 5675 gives 0.962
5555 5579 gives 0.976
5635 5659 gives 0.980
